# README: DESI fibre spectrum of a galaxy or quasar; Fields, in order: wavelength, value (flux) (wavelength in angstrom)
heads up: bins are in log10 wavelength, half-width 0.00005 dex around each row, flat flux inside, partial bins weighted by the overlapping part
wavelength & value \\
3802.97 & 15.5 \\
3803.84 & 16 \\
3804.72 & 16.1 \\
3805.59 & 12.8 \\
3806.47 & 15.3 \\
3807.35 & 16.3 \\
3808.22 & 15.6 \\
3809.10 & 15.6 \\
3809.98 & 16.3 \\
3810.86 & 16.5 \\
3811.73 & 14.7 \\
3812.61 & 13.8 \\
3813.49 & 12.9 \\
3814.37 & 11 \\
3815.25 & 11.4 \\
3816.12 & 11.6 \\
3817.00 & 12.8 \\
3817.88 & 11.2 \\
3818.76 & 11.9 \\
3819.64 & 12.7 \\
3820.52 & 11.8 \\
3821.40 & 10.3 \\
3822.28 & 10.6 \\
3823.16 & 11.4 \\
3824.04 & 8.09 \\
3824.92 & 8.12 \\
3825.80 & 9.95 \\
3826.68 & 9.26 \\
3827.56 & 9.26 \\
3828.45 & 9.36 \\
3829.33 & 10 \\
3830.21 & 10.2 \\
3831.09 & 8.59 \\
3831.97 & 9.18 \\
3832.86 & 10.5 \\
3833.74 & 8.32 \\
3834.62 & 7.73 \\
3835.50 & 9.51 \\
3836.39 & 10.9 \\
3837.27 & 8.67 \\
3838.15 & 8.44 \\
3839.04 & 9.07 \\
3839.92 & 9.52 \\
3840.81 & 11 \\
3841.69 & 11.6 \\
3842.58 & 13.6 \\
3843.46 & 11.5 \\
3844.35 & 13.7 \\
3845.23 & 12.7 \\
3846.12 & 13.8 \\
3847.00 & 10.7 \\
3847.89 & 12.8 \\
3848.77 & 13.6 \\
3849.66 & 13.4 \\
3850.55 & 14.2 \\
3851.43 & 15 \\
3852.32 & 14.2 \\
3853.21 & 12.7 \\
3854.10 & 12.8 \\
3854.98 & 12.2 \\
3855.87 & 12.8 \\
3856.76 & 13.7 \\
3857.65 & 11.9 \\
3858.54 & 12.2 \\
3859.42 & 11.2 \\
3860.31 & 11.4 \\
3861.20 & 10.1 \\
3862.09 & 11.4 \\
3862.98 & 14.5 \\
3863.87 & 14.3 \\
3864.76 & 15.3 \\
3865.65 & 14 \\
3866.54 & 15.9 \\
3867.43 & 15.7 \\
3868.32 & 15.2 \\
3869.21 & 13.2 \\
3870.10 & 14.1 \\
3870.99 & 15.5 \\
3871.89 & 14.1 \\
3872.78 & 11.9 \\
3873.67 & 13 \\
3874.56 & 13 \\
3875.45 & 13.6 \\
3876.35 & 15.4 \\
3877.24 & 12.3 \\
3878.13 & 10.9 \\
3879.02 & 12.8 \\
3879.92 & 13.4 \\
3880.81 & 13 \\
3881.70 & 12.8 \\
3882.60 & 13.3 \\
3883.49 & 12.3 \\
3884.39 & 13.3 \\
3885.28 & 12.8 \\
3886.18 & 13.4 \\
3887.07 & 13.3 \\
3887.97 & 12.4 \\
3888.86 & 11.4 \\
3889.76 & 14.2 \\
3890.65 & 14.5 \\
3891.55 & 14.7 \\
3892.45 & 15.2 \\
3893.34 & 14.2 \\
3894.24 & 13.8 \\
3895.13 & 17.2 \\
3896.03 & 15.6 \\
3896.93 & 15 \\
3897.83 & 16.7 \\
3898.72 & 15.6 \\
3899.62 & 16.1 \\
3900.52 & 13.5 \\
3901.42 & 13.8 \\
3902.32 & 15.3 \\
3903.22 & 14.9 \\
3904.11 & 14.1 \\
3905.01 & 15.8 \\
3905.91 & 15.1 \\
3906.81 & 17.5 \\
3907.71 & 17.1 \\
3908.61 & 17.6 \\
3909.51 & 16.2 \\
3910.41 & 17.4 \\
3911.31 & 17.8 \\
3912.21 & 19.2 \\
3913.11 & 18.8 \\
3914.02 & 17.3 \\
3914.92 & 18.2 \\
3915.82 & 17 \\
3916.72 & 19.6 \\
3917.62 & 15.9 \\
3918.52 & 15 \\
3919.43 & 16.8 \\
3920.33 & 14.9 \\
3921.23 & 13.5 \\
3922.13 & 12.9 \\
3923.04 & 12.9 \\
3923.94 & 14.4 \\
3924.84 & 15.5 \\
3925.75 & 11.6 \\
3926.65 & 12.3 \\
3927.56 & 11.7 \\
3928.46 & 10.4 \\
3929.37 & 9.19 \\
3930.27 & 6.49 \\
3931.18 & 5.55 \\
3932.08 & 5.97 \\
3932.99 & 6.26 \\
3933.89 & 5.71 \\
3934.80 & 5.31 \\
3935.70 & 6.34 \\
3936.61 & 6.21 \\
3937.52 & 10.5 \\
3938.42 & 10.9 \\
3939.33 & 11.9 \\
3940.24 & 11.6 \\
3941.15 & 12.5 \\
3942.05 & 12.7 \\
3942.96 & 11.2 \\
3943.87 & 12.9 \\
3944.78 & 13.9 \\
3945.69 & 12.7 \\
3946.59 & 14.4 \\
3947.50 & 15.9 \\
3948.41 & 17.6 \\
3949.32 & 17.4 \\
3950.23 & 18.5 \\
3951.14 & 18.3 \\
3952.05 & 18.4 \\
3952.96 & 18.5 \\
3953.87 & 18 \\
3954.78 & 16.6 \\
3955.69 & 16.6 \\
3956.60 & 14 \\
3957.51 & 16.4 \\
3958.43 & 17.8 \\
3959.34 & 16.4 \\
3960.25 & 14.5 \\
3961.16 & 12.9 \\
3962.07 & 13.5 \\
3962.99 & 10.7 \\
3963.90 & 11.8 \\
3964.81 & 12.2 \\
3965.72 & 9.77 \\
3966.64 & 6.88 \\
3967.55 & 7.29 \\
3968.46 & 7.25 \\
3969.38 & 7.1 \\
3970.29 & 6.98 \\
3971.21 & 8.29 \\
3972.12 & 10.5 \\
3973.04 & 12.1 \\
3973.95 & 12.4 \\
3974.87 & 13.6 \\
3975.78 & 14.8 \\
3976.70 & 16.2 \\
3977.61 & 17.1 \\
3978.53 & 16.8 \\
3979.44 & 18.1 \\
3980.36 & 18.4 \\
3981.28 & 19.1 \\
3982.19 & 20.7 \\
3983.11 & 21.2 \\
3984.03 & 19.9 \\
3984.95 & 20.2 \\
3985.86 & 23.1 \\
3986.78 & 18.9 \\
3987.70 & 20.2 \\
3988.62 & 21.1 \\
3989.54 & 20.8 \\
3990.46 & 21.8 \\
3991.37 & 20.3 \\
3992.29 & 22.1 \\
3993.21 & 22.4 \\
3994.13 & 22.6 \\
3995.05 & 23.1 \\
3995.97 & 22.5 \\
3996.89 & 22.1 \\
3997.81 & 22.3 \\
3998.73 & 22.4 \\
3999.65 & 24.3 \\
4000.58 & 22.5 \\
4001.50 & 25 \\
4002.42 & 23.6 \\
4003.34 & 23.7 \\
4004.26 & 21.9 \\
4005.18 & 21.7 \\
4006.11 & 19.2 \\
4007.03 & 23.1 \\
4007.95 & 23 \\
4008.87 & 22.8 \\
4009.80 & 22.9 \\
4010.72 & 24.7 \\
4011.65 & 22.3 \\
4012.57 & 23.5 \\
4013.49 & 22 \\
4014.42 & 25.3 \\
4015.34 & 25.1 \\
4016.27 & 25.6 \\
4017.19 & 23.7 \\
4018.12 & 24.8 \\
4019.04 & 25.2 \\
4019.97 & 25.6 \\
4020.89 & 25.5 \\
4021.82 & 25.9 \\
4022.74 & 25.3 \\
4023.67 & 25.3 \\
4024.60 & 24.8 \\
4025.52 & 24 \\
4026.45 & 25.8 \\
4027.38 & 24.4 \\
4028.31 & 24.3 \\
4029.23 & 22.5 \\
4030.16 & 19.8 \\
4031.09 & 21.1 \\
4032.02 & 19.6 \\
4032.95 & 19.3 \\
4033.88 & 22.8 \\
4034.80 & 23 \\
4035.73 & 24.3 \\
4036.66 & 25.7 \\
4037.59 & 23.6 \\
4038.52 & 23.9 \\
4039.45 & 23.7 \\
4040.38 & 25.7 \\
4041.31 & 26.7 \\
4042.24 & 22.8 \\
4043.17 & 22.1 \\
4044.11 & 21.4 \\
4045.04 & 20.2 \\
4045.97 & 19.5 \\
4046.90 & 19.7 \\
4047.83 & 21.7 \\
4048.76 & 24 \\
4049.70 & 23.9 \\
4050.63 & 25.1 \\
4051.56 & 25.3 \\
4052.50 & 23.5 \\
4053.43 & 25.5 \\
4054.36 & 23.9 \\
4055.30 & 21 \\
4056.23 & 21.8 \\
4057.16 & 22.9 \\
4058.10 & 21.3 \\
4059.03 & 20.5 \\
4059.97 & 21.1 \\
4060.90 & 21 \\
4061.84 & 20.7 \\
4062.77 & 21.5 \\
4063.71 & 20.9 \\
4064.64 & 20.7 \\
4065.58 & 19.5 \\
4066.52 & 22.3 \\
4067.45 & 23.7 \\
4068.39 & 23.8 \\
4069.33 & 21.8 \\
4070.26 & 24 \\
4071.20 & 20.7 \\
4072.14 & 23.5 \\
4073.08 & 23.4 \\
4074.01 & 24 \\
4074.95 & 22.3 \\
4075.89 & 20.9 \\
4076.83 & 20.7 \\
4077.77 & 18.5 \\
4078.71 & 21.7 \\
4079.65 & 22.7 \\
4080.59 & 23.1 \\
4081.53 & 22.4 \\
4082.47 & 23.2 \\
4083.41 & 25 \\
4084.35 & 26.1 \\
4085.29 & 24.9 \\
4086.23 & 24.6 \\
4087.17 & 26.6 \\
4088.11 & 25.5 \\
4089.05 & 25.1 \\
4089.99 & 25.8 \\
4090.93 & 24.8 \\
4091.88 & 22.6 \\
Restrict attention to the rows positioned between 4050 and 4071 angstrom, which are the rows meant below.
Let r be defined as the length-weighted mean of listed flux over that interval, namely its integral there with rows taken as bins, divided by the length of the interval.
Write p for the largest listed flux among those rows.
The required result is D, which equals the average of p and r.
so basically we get 24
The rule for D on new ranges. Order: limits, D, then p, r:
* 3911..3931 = 17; 19.6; 14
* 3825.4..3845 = 12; 13.7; 10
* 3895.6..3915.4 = 18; 19.2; 16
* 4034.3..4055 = 25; 26.7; 23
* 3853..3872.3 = 15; 15.9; 13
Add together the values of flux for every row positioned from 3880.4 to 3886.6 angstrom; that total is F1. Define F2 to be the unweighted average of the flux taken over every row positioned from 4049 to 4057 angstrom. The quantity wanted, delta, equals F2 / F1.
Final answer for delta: 0.26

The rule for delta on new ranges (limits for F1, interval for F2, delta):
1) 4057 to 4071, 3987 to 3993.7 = 0.07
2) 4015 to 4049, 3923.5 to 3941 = 0.01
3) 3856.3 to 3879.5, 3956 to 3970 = 0.03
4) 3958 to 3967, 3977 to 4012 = 0.17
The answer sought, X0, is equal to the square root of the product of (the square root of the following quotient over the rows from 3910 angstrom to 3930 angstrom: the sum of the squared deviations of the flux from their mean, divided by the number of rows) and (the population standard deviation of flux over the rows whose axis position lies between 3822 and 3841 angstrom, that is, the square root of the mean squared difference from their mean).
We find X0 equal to 1.71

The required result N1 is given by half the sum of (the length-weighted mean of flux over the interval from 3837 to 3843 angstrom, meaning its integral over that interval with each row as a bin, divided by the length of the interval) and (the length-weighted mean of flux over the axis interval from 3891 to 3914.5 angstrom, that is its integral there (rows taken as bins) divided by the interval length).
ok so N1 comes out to 13.1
